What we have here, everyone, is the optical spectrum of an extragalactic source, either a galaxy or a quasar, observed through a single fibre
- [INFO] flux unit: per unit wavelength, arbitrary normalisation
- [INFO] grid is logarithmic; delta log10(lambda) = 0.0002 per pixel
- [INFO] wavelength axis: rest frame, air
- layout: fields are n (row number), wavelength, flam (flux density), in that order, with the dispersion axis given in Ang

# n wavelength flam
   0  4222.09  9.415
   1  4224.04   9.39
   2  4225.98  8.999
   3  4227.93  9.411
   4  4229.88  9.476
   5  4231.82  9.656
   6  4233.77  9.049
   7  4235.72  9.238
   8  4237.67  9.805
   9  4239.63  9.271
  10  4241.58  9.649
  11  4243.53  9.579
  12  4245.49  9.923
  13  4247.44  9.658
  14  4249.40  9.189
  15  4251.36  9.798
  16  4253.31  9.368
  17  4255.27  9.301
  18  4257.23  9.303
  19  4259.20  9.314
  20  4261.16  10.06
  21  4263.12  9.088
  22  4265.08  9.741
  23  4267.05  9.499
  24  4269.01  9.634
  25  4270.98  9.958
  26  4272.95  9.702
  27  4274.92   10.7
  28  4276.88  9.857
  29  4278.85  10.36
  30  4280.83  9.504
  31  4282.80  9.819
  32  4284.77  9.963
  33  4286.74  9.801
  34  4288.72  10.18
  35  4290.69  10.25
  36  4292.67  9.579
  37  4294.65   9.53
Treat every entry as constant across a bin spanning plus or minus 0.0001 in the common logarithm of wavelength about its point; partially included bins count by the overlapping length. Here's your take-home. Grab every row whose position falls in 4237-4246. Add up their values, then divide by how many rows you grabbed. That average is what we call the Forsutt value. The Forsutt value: 9.6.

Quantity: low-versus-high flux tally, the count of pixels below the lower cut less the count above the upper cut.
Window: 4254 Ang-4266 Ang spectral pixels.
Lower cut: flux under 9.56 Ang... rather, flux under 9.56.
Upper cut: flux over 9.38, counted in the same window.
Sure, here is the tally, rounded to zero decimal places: 2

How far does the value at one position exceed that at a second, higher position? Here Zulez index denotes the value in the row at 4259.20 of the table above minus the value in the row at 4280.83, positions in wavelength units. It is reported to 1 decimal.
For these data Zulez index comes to -0.2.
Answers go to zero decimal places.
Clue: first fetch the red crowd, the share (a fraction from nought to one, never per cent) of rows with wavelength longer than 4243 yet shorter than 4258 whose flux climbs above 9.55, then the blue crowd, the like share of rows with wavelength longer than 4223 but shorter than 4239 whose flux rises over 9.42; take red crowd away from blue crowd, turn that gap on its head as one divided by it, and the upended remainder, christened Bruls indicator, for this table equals -8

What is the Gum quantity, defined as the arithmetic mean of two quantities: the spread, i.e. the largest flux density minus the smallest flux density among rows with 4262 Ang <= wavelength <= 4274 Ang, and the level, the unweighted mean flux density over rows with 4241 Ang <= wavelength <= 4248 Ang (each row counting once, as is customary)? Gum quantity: 5.3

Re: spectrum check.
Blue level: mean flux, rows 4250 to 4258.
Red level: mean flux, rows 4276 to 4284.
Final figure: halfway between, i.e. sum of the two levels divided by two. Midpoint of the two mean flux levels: 9.66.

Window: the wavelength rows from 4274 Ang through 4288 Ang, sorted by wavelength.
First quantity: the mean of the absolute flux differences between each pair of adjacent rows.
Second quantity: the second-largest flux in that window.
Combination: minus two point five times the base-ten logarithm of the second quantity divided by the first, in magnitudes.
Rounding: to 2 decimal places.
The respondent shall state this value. -3.36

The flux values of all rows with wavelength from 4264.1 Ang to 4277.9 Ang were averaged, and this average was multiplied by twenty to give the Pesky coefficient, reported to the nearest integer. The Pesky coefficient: 197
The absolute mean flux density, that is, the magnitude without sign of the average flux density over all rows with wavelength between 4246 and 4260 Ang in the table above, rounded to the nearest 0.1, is 9.4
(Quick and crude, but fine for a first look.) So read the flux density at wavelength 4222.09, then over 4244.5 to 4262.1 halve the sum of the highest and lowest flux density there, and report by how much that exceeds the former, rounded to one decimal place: 0.2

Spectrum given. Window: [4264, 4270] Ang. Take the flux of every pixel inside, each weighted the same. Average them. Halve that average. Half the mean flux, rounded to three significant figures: 4.81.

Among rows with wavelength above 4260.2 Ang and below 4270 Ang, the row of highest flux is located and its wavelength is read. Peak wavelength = 4261.16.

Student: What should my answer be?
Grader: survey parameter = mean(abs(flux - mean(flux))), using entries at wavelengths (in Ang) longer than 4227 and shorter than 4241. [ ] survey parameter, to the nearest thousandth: 0.198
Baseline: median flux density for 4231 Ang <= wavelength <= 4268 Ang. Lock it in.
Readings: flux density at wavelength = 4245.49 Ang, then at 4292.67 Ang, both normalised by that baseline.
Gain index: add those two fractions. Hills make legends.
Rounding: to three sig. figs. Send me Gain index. 2.05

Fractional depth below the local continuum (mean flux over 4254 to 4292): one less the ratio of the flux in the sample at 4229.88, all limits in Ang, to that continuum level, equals 0.032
